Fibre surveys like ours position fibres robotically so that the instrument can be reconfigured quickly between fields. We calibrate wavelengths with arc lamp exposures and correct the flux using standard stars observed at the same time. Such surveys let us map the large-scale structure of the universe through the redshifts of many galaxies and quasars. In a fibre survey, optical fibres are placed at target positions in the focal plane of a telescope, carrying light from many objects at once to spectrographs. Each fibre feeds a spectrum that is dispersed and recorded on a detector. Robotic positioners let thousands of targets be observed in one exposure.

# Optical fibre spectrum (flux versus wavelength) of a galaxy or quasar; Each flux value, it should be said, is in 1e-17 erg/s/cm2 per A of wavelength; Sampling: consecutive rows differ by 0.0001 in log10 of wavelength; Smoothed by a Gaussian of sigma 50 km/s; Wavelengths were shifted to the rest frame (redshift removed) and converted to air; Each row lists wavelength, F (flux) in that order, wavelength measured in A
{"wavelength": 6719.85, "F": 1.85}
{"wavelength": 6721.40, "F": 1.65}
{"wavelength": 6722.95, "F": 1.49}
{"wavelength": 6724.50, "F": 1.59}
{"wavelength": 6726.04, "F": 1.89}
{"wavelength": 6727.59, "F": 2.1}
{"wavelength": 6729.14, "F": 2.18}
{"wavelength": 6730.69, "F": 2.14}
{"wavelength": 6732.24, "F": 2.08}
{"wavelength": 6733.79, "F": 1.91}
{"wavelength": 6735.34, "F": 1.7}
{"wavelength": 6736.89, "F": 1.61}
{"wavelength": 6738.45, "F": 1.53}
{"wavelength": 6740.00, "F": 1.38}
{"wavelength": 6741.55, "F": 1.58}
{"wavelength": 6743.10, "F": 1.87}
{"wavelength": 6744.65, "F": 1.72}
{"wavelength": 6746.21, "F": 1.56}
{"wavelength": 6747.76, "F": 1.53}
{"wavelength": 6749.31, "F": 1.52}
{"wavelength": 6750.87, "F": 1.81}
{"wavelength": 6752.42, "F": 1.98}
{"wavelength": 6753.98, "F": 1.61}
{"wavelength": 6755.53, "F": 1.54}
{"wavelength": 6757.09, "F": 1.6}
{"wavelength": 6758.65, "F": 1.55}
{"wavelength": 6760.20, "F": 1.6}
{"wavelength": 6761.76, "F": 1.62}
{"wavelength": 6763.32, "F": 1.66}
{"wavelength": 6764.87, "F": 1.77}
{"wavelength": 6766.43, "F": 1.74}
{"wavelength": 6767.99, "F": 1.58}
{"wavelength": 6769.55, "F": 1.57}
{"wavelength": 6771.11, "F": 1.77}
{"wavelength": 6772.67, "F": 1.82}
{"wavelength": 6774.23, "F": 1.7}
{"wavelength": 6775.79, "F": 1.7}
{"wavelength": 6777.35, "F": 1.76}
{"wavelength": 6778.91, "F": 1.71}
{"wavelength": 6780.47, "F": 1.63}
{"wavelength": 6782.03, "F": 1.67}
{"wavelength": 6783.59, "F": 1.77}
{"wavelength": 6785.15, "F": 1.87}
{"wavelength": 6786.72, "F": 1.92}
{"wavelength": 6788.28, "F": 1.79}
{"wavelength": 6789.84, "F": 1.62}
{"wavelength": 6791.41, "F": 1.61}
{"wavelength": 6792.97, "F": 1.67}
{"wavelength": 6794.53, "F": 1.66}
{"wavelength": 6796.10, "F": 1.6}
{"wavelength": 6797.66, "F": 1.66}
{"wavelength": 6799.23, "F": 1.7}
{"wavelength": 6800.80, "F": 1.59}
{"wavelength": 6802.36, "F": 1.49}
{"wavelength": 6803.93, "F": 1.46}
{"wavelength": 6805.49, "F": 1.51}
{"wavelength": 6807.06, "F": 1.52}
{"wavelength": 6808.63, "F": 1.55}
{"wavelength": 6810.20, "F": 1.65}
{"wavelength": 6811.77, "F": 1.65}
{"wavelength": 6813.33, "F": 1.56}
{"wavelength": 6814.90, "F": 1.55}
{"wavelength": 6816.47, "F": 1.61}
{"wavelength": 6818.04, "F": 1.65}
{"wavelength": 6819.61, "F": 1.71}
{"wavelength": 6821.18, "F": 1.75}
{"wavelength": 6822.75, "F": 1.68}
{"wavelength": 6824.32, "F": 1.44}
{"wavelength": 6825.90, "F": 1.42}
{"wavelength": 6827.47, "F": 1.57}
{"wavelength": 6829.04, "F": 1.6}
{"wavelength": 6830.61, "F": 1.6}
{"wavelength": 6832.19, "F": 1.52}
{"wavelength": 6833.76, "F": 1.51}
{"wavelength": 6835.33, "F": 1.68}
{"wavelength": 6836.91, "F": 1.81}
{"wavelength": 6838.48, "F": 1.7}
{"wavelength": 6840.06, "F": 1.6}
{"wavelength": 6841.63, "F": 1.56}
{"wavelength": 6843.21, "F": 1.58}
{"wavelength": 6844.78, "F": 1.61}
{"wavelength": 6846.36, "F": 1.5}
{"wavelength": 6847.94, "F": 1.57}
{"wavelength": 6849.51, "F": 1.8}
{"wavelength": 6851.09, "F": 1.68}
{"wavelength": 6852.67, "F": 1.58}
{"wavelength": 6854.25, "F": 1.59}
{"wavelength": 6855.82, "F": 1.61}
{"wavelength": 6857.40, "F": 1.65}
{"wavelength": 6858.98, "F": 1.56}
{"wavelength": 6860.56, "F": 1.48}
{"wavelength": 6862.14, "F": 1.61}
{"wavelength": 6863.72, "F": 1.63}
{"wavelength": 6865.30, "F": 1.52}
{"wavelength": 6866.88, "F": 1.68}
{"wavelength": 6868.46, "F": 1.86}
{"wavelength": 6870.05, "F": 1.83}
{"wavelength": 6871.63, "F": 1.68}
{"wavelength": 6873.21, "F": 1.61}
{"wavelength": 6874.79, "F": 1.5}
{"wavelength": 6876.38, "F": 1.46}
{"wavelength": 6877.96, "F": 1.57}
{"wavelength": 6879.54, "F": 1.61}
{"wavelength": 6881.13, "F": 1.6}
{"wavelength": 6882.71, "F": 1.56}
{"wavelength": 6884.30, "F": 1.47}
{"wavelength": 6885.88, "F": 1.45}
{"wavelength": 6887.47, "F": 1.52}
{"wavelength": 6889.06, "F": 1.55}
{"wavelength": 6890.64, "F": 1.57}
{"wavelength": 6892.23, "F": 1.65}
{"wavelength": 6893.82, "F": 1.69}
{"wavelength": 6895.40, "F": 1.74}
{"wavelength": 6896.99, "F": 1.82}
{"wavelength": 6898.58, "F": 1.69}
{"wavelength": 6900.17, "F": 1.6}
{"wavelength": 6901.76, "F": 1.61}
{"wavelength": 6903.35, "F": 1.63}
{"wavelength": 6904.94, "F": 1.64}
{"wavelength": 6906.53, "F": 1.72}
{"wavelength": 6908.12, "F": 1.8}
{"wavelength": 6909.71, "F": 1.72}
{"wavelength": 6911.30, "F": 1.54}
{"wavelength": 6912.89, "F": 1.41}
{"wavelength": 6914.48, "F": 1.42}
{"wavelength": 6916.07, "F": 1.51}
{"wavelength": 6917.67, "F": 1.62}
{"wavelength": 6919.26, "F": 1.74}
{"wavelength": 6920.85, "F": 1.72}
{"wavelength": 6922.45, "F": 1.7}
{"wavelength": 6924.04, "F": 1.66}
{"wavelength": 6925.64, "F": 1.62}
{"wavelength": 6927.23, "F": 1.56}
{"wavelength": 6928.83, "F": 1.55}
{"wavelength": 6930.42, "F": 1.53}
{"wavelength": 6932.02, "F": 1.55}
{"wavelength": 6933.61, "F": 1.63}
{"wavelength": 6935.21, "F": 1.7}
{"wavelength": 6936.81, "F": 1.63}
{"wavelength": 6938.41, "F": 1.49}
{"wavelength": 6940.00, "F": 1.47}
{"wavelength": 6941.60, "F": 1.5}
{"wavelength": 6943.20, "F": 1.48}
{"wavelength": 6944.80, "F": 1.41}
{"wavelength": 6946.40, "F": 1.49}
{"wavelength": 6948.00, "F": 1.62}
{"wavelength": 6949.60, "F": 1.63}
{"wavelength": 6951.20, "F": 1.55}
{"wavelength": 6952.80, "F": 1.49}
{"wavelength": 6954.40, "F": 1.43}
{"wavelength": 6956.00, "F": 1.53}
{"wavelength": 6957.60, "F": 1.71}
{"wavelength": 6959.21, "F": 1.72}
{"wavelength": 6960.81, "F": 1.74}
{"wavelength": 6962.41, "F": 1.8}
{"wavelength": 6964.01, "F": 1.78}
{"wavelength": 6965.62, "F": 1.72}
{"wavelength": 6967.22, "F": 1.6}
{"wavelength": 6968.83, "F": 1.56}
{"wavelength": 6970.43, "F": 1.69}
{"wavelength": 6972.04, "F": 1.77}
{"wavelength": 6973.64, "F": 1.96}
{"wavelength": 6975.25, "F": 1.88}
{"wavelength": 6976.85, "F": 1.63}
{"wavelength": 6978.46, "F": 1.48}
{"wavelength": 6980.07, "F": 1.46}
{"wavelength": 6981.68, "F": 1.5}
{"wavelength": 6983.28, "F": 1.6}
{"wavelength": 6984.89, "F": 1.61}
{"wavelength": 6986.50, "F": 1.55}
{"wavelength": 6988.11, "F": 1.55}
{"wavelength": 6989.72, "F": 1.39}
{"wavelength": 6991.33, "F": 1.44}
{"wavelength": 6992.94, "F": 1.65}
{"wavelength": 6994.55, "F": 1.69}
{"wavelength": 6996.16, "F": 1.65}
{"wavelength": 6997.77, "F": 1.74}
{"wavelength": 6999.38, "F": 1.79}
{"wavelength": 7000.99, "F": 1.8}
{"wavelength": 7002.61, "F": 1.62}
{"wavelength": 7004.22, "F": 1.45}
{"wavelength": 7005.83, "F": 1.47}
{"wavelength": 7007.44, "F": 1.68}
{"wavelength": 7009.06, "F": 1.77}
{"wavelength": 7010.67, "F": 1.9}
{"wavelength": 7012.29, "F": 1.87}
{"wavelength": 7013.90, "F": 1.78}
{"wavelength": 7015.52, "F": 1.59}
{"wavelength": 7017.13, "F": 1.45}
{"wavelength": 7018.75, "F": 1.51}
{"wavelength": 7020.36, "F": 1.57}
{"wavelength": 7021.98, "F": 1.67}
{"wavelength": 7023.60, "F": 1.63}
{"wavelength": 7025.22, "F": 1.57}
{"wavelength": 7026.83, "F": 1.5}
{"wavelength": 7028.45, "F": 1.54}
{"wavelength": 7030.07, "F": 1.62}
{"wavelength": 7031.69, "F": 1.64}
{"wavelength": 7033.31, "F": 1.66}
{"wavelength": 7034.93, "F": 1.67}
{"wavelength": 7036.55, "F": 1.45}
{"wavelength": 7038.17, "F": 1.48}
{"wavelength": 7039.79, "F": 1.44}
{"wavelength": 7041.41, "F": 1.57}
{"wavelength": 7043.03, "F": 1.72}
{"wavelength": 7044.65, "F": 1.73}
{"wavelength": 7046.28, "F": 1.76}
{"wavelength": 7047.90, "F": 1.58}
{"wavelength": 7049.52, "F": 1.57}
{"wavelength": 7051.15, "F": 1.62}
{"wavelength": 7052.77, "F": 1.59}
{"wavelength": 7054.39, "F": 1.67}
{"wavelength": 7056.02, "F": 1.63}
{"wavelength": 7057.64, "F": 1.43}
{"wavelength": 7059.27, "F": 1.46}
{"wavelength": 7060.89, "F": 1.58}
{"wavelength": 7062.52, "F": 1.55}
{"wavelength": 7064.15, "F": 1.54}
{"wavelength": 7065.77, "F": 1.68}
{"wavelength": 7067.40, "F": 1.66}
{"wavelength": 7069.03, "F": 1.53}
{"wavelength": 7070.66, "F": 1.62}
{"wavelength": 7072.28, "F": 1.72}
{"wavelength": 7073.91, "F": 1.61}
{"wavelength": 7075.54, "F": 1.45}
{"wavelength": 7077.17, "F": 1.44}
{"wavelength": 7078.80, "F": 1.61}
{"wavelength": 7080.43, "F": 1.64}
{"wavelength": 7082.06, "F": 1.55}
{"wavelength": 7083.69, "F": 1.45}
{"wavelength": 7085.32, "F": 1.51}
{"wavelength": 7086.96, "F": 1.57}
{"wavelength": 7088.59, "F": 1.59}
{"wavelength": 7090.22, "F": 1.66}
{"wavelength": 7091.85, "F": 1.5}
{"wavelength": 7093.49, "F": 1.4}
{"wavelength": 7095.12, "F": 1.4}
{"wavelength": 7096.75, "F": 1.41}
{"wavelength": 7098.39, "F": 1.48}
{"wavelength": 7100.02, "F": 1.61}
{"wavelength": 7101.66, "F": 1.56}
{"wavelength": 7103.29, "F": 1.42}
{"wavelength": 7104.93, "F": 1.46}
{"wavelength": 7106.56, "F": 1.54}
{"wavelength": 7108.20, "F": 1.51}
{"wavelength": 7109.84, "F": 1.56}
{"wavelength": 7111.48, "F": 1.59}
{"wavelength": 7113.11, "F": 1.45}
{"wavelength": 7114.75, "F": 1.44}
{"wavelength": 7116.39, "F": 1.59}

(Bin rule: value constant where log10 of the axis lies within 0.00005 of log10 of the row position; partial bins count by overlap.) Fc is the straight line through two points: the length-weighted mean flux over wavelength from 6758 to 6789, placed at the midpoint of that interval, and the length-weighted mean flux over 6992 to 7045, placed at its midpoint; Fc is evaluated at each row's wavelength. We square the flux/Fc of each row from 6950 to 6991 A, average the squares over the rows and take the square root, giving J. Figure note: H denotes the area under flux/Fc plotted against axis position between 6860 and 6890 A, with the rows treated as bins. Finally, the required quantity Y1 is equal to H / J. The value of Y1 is 29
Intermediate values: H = 28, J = 0.99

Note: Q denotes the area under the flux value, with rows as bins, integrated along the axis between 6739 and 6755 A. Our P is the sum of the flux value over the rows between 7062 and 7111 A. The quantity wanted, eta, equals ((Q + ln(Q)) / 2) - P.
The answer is -31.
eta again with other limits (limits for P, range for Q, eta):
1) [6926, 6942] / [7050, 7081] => 11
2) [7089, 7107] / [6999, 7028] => 9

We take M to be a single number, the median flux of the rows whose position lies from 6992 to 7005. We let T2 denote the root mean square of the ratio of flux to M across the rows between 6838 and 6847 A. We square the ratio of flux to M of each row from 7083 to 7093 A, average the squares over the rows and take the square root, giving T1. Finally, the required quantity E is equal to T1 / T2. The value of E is 0.97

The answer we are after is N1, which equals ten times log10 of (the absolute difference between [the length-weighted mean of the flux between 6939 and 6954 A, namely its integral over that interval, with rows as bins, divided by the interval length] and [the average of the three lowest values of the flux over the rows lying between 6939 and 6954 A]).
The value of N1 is -12.2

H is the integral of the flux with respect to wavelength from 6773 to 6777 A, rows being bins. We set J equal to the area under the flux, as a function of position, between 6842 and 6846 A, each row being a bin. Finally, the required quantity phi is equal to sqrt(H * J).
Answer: 6.59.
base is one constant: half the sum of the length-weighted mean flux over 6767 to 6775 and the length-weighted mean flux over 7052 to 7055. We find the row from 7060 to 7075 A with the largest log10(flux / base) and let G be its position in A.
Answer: 7072.28 A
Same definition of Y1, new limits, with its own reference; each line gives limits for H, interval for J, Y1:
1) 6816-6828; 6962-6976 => 11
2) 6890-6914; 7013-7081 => 24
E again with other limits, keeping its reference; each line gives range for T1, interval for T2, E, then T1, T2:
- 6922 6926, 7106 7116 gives 1.10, 0.99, 0.91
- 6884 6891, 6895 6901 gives 0.88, 0.91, 1.03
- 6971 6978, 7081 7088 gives 1.19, 1.09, 0.91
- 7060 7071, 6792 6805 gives 0.99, 0.96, 0.96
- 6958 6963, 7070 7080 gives 1.11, 1.05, 0.94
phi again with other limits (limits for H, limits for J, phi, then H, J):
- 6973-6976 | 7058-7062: 5.89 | 5.7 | 6.0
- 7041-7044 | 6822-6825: 4.84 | 5.0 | 4.7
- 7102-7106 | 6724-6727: 5.59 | 5.9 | 5.3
